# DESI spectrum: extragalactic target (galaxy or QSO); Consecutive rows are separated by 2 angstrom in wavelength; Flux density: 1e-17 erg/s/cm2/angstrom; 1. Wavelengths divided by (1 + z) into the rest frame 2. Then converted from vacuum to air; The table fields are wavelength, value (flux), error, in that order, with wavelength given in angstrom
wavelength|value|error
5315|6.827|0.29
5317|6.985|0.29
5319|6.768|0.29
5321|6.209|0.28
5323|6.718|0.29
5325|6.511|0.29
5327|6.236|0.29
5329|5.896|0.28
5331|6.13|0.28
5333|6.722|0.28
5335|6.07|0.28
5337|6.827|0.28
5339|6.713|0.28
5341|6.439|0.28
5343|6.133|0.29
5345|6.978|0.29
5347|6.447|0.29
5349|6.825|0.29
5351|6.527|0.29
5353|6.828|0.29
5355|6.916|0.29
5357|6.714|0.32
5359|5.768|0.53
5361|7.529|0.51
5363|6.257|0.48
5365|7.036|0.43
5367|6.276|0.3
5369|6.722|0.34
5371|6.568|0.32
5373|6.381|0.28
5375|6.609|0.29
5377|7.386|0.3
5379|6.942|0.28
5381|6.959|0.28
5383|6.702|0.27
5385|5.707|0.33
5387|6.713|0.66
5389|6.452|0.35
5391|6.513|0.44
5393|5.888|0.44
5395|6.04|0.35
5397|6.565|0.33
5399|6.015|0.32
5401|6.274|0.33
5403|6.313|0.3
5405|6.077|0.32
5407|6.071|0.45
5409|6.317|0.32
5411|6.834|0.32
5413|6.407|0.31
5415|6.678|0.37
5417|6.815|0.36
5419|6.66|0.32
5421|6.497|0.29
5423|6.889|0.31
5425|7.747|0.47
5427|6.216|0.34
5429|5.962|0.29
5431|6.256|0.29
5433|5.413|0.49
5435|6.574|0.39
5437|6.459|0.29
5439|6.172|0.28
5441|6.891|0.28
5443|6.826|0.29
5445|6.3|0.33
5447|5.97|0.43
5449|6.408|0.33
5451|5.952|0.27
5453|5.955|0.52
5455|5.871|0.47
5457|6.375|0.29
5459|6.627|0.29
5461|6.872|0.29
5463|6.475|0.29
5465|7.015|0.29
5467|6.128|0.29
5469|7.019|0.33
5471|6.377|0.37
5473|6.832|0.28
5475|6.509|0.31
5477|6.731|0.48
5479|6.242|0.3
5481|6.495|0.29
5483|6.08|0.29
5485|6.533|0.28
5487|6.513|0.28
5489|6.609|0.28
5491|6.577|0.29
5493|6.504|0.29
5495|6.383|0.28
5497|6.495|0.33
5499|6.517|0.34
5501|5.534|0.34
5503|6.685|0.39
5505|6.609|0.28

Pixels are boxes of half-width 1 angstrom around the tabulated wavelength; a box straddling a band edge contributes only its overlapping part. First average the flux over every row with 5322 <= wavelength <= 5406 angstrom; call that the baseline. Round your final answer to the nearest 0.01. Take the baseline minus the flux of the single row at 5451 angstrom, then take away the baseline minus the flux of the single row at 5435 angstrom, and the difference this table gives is 0.62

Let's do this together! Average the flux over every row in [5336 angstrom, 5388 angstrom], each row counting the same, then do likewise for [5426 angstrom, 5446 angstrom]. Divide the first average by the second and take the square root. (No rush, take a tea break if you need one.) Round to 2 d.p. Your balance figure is 1.03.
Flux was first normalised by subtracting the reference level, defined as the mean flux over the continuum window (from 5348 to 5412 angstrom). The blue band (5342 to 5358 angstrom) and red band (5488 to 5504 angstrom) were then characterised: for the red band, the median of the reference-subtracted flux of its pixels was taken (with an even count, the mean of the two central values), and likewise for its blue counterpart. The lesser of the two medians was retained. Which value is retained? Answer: -0.01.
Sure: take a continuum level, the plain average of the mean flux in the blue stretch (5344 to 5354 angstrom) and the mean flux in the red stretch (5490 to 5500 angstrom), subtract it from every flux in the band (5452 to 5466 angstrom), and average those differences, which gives -0.2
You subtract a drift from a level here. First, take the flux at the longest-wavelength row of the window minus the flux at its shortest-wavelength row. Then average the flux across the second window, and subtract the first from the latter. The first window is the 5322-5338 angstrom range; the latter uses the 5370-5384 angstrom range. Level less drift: 6.7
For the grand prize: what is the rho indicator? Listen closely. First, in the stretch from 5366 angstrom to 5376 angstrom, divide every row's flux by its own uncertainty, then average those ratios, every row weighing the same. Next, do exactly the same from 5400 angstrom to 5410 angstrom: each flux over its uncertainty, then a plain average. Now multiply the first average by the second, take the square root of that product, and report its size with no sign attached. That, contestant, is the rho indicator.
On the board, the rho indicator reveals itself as 19.9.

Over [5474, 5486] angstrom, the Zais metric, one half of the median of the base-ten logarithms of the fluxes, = 0.407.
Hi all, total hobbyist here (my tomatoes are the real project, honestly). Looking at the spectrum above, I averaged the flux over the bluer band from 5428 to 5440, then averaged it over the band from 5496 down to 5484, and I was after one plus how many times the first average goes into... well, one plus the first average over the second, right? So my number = 1.94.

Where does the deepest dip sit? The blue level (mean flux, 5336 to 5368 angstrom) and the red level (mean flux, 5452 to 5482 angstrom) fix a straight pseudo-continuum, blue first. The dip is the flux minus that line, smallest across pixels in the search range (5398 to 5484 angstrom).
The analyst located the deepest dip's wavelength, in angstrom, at 5433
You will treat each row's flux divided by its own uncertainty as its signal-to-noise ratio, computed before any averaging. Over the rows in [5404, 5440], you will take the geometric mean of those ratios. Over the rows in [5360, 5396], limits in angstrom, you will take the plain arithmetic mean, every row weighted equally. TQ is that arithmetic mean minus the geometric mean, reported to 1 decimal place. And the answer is 0.0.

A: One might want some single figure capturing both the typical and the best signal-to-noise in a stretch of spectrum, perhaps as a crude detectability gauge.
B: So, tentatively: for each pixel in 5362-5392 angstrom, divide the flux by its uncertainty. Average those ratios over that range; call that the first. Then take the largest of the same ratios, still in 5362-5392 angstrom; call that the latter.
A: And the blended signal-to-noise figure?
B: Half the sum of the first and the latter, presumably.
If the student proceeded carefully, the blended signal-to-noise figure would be 22.3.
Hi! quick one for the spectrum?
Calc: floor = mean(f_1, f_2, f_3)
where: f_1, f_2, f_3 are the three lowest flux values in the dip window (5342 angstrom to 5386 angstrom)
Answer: 5.9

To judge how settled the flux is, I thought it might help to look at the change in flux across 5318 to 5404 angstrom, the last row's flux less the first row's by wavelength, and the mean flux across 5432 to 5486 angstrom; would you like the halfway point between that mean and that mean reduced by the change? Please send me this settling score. 6.64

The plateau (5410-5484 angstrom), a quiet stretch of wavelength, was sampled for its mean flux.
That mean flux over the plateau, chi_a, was 6.47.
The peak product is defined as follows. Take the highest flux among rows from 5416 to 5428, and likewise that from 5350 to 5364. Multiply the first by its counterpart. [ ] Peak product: 58.3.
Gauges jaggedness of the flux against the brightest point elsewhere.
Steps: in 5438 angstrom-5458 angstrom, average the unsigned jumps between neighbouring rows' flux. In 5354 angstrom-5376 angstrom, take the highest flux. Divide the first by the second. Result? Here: 0.046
